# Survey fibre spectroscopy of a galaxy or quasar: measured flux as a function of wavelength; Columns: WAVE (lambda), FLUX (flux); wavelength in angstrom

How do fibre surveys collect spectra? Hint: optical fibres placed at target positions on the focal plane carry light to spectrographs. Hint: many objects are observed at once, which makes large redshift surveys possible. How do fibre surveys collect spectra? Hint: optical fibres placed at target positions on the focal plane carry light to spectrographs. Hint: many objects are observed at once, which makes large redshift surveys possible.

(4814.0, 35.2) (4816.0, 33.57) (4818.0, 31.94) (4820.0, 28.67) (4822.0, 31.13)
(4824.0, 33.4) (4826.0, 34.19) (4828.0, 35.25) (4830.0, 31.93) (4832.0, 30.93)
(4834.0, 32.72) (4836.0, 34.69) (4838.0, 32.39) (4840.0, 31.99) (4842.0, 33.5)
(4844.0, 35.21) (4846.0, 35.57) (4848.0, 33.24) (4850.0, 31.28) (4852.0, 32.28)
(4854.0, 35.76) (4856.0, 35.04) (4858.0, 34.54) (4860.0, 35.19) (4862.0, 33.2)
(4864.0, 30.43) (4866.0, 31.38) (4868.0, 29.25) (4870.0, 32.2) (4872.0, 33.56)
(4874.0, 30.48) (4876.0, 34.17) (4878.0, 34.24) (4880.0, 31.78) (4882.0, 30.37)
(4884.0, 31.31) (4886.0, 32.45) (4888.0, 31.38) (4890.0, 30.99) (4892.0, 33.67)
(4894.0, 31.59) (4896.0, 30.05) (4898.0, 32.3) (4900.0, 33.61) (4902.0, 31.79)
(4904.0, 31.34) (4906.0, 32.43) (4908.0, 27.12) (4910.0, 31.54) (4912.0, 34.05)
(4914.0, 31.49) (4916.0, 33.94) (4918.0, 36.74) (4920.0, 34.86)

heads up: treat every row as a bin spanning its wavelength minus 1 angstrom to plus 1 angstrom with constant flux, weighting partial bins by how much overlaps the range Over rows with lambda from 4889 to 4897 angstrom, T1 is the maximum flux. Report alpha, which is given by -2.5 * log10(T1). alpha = -3.82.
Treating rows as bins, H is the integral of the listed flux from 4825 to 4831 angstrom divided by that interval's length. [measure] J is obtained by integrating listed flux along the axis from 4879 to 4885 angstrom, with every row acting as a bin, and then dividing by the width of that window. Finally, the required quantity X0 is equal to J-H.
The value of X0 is -2.6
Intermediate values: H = 33.8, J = 31.2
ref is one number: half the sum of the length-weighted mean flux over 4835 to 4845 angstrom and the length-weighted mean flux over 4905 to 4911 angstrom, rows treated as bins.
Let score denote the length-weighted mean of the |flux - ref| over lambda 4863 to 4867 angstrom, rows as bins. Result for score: 1.1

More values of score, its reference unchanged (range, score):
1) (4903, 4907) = 0.5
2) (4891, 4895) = 1.0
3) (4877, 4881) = 1.2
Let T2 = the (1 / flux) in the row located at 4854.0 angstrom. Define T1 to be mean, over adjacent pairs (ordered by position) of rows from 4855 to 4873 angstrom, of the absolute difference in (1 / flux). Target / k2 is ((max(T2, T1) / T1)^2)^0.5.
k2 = 17.1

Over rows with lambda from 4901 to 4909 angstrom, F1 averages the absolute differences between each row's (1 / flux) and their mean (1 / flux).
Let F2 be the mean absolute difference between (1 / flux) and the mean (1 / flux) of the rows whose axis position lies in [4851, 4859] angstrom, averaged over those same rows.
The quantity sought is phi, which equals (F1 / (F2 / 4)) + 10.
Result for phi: 18.8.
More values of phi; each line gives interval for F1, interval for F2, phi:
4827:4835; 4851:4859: 15.0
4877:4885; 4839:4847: 13.8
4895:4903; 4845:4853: 13.4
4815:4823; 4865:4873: 14.5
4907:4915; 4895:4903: 18.8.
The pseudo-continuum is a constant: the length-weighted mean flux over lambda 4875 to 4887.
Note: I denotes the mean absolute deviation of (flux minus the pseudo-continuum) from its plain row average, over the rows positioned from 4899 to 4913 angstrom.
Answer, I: 1.5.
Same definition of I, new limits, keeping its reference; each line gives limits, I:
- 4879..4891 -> 0.5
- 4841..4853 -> 1.3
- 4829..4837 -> 1.1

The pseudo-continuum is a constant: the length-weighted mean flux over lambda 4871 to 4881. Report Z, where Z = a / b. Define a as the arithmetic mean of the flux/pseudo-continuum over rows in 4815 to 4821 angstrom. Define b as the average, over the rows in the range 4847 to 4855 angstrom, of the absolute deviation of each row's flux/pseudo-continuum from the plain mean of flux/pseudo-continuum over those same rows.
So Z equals 23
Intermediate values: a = 0.96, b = 0.041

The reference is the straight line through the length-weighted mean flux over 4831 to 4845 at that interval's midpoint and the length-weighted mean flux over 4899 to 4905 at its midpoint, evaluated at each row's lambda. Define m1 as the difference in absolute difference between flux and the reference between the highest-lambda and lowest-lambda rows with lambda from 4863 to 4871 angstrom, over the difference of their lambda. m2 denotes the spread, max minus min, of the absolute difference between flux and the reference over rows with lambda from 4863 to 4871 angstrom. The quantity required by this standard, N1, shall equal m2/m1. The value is -10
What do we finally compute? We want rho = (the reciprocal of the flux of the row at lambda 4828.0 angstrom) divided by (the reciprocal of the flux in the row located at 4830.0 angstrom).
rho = 0.91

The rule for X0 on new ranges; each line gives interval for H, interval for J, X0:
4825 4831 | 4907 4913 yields -2.9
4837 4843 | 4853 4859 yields 2.5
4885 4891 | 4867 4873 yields 0.1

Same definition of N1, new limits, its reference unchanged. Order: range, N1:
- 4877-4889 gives -33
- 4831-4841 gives -13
